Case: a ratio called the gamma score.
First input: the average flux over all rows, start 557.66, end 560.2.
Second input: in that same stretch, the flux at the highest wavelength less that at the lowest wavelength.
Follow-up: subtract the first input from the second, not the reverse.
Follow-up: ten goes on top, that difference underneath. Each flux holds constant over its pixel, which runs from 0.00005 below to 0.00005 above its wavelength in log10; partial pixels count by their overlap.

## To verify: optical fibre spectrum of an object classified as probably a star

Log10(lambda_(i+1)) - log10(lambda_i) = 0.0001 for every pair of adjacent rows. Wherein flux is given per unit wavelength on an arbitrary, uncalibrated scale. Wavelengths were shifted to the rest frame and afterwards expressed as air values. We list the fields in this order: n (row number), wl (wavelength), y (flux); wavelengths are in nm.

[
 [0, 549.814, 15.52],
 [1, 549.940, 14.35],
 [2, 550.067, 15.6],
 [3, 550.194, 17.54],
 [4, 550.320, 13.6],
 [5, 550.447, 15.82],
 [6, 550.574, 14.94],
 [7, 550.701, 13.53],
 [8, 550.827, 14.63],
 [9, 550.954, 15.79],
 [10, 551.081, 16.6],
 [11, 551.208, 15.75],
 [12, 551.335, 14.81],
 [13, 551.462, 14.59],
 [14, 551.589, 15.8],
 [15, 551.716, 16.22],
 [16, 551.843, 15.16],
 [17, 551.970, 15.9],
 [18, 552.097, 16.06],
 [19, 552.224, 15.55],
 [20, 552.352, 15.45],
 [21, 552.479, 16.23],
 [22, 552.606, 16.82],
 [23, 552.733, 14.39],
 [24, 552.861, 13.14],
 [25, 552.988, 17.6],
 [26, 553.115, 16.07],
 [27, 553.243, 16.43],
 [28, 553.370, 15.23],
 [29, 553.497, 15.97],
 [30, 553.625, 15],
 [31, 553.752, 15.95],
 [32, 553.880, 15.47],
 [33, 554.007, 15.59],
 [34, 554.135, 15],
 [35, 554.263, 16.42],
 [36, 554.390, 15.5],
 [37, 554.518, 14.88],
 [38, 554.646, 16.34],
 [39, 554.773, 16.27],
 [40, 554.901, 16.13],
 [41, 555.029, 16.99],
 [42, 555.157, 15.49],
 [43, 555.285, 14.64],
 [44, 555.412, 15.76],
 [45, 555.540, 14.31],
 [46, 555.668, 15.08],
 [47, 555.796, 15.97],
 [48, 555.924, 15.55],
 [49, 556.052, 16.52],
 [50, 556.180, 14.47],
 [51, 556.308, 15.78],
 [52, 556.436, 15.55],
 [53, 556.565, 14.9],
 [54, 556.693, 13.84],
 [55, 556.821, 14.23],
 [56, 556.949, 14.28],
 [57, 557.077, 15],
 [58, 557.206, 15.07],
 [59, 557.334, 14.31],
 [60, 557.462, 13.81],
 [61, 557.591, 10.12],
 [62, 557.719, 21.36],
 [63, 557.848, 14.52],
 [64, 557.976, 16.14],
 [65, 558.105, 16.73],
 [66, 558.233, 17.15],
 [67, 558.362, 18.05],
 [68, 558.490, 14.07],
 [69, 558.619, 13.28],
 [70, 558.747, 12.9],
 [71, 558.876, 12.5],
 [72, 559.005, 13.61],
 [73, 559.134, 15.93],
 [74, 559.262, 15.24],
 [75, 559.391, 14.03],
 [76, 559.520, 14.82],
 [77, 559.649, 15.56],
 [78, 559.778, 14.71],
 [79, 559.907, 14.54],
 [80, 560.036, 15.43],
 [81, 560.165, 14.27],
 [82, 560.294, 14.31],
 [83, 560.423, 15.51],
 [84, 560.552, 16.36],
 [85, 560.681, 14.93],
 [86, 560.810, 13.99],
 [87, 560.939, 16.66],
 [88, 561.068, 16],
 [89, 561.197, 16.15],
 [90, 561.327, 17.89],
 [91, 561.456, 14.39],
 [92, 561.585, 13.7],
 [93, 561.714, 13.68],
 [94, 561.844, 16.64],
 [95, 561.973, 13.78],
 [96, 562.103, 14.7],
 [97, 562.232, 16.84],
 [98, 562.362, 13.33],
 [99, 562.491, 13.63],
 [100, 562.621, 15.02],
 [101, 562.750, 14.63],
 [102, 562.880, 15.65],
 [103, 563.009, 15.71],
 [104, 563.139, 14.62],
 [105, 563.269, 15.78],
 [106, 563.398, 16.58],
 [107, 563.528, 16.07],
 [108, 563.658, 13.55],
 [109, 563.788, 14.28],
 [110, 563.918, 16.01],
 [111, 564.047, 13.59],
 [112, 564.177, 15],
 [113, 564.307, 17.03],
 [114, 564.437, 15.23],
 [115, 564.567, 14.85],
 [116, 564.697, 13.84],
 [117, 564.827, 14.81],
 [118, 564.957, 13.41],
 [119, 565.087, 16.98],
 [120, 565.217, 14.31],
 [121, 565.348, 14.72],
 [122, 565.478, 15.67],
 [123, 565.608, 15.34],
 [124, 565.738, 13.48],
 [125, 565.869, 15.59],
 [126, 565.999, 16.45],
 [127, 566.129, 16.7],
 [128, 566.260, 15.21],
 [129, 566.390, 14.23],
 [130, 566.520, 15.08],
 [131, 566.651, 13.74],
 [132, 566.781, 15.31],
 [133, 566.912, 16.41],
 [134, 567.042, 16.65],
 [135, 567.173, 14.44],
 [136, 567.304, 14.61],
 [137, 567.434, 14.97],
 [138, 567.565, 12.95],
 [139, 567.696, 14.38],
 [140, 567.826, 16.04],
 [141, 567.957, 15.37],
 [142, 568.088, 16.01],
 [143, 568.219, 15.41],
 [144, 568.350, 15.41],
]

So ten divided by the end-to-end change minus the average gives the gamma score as -0.45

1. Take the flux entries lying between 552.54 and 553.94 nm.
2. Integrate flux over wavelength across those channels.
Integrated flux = 21.9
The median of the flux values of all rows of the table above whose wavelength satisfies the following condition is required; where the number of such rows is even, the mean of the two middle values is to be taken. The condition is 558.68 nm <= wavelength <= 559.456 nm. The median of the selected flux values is 13.8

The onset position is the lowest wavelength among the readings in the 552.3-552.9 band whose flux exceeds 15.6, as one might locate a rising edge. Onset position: 552.479 nm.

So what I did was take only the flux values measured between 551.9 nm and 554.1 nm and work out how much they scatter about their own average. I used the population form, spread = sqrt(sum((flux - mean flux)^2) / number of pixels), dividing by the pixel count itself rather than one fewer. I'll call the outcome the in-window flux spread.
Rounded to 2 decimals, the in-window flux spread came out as 0.95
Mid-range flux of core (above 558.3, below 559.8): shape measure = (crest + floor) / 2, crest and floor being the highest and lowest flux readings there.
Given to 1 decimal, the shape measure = 15.3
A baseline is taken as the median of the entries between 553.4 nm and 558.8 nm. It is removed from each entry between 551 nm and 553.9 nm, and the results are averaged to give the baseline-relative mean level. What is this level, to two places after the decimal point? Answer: 0.18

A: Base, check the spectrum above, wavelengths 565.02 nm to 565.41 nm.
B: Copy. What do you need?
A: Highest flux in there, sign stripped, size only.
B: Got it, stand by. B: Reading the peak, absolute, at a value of 17.0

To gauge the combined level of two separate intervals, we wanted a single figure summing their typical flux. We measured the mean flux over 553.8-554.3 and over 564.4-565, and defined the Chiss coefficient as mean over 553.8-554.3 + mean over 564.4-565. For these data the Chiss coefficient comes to 30.0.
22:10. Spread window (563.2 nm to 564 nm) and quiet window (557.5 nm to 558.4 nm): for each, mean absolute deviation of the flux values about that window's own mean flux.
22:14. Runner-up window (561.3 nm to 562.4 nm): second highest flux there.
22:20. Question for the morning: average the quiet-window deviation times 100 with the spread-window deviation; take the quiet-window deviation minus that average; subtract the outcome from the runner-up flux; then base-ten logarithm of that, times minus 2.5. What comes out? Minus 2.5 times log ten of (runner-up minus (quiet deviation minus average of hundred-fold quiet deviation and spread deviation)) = -5.29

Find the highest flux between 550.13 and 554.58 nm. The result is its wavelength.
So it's 552.988 nm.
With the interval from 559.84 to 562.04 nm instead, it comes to 561.327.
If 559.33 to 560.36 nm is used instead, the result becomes 559.649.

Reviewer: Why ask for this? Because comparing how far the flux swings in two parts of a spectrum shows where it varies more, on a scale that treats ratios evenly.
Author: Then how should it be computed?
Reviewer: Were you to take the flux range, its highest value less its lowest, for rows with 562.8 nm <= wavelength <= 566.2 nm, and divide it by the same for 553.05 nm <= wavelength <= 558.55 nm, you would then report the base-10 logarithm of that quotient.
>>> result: -0.49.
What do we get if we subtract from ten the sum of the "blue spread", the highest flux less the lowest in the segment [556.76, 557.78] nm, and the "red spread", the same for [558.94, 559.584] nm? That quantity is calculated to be -4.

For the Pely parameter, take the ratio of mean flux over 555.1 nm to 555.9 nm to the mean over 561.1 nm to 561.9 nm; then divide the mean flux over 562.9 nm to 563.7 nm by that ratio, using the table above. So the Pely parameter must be 15.6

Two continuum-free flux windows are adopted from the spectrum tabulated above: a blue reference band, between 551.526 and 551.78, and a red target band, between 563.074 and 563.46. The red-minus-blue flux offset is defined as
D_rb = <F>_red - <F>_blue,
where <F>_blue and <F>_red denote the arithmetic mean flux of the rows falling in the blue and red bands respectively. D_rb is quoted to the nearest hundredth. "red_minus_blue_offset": -0.35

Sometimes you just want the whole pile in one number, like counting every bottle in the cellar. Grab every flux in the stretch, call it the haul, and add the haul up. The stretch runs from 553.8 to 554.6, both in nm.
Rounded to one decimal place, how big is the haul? 92.9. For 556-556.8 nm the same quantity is 91.1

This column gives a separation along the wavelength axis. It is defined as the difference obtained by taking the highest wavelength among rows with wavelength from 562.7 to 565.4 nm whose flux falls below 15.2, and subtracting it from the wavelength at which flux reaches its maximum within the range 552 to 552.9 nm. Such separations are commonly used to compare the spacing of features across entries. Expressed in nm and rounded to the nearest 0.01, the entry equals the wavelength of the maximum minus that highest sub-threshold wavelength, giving -12.74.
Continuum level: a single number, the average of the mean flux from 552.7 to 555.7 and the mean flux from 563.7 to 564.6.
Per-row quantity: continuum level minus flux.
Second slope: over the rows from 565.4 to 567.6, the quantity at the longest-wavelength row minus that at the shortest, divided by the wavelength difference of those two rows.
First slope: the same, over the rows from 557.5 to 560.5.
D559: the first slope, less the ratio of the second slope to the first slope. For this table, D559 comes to -1.2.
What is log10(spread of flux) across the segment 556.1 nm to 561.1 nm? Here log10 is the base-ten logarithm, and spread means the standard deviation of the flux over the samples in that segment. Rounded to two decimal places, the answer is 0.24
